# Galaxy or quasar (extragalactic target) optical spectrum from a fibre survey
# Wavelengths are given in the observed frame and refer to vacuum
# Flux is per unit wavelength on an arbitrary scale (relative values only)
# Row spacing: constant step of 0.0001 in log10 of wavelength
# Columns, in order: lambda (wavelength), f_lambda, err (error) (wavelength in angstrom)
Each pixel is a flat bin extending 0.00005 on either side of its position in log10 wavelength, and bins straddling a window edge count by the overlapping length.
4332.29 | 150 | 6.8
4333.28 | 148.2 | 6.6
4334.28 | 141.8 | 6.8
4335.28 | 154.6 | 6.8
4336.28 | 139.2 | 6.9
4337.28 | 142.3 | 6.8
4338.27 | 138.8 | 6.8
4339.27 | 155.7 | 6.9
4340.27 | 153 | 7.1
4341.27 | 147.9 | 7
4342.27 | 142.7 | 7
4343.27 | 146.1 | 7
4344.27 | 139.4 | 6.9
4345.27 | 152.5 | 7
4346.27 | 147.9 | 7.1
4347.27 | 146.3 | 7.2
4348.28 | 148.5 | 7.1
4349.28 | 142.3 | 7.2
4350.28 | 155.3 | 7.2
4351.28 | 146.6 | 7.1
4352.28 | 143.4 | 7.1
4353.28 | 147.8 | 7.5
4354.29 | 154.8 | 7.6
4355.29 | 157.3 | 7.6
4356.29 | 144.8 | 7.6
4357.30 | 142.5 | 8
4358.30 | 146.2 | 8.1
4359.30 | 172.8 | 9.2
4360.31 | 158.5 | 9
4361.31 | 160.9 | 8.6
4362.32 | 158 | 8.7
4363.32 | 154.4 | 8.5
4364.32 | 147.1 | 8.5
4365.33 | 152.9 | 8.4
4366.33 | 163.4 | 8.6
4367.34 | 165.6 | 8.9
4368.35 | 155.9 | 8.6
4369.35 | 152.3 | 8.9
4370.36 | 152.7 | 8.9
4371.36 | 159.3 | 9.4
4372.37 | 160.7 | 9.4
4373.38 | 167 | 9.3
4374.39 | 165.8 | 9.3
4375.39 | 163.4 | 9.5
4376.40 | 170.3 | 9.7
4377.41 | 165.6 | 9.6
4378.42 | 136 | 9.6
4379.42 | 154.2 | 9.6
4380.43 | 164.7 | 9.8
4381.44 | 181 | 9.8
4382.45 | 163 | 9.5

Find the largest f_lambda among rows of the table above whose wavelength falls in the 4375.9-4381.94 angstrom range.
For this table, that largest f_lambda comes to 181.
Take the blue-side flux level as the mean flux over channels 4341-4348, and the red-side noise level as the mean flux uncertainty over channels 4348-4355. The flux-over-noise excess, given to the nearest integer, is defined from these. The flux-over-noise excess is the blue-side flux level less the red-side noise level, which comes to 139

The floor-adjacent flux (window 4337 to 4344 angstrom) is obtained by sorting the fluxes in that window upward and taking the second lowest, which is 142.3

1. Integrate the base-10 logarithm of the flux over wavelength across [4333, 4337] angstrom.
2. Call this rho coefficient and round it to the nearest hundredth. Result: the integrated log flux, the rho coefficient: 8.64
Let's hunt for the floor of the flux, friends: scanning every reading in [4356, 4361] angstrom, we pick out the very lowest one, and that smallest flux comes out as 142.5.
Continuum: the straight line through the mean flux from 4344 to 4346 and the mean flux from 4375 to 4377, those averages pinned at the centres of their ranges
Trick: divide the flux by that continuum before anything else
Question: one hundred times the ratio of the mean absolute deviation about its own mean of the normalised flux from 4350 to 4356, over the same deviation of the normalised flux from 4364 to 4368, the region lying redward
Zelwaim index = 74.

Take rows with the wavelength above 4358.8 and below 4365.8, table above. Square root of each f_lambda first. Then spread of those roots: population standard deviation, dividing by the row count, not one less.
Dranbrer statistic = 0.29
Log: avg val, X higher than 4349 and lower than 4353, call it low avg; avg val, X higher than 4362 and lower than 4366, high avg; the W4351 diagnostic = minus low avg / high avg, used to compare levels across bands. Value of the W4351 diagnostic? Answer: -0.960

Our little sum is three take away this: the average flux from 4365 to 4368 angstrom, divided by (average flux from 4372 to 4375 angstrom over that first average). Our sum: -154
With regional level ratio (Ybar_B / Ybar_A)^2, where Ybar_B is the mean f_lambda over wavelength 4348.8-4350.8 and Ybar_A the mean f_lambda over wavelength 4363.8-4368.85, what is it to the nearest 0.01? 0.90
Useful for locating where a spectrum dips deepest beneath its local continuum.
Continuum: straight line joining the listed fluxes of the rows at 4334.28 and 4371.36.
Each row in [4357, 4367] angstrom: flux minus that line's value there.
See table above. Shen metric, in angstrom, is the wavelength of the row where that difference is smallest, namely 4357.30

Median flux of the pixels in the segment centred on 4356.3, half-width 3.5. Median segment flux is 148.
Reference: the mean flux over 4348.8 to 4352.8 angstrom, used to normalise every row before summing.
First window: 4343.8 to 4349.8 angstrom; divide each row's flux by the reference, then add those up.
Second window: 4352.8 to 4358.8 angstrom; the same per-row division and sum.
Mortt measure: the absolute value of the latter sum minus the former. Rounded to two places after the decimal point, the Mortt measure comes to 0.11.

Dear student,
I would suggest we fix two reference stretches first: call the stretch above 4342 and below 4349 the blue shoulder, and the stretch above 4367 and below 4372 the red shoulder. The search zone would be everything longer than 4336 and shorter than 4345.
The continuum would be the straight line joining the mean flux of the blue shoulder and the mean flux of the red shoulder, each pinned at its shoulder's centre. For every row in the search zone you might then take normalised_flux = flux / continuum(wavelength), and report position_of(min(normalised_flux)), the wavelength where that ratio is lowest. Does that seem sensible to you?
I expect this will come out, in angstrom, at 4344.27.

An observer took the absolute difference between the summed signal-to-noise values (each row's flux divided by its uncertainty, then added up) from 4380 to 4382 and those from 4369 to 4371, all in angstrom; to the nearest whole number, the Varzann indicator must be 1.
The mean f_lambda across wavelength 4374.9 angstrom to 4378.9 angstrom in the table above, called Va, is 159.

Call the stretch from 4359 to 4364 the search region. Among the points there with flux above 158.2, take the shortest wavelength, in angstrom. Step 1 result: 4359.30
